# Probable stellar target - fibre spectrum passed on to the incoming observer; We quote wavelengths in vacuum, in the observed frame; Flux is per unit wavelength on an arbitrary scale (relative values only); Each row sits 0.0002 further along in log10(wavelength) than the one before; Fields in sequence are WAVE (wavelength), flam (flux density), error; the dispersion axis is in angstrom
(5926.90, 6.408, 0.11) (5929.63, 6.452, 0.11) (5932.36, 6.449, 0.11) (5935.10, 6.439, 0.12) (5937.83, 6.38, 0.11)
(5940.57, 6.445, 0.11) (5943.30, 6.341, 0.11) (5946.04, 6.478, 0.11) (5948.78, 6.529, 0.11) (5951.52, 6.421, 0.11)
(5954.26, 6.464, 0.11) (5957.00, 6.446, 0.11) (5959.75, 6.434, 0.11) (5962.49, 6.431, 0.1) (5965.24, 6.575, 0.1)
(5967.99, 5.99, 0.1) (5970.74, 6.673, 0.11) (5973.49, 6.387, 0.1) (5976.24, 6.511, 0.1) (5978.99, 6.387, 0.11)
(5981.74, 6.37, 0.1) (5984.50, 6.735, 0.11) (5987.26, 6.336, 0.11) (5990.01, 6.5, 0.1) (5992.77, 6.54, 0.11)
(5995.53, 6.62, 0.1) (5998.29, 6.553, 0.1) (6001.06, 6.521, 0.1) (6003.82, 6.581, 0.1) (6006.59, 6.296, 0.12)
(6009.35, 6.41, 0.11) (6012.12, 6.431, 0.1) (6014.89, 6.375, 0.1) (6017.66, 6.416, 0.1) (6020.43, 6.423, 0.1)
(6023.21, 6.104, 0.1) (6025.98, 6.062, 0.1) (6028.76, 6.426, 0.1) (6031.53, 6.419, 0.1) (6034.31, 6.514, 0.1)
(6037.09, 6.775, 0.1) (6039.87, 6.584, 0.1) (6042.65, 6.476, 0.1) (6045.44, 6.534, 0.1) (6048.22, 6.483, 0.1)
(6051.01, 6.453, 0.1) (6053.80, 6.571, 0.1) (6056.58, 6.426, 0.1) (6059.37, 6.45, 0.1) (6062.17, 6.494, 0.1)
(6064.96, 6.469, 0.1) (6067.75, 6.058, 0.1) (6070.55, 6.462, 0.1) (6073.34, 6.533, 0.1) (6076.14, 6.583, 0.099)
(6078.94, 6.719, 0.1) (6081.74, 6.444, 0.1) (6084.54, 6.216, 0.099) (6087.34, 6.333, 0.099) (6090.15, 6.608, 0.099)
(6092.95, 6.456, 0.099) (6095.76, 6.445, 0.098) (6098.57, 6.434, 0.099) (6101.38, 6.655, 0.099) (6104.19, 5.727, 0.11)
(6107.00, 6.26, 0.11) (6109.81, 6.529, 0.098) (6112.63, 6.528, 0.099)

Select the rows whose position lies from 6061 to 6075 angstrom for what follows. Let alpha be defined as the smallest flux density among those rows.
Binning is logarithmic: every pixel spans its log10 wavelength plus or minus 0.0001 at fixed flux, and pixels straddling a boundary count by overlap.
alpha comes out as 6.058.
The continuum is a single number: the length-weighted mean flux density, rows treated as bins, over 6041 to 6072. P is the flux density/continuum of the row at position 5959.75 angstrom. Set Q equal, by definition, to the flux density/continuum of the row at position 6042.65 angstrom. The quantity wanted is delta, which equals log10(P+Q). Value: 0.302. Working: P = 1.00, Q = 1.00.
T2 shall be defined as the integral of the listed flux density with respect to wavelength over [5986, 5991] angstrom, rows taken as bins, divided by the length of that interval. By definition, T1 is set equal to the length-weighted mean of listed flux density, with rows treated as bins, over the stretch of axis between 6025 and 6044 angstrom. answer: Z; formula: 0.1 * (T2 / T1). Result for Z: 0.0992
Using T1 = 6.48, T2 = 6.42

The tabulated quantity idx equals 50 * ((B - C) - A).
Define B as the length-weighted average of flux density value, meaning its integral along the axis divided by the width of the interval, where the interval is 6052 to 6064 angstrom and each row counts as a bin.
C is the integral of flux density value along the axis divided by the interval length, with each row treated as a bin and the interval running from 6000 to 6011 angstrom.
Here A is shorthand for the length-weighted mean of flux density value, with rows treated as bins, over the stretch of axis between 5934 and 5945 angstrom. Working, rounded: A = 6.40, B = 6.48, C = 6.452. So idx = -319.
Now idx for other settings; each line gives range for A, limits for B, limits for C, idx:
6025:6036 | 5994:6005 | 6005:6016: -310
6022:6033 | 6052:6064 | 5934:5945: -309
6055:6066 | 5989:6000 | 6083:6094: -316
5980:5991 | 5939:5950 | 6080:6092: -323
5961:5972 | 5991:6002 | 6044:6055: -318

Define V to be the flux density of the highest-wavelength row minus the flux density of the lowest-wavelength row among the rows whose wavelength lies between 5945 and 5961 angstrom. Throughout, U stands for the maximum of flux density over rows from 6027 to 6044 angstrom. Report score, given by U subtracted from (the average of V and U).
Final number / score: -3.41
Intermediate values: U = 6.775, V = -0.04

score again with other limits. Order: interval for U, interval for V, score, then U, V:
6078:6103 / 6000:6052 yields -3.39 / 6.719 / -0.07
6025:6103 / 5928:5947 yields -3.37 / 6.775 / 0.03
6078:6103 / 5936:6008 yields -3.40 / 6.719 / -0.08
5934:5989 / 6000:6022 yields -3.42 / 6.735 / -0.10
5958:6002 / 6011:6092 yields -3.28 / 6.735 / 0.18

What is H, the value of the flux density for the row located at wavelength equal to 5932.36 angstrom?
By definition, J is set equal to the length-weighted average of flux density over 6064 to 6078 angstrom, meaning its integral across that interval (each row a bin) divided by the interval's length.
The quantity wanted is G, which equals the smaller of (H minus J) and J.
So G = 0.02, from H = 6.449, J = 6.430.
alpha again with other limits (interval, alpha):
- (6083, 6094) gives 6.216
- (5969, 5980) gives 6.387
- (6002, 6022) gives 6.296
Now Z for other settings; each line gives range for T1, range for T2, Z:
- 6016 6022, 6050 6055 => 0.1017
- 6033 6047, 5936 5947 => 0.0975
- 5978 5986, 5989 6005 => 0.1009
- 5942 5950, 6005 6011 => 0.0987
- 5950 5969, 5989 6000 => 0.1023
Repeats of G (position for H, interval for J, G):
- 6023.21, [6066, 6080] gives -0.36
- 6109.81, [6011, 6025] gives 0.19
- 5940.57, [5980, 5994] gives -0.05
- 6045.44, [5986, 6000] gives 0.02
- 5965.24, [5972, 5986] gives 0.10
